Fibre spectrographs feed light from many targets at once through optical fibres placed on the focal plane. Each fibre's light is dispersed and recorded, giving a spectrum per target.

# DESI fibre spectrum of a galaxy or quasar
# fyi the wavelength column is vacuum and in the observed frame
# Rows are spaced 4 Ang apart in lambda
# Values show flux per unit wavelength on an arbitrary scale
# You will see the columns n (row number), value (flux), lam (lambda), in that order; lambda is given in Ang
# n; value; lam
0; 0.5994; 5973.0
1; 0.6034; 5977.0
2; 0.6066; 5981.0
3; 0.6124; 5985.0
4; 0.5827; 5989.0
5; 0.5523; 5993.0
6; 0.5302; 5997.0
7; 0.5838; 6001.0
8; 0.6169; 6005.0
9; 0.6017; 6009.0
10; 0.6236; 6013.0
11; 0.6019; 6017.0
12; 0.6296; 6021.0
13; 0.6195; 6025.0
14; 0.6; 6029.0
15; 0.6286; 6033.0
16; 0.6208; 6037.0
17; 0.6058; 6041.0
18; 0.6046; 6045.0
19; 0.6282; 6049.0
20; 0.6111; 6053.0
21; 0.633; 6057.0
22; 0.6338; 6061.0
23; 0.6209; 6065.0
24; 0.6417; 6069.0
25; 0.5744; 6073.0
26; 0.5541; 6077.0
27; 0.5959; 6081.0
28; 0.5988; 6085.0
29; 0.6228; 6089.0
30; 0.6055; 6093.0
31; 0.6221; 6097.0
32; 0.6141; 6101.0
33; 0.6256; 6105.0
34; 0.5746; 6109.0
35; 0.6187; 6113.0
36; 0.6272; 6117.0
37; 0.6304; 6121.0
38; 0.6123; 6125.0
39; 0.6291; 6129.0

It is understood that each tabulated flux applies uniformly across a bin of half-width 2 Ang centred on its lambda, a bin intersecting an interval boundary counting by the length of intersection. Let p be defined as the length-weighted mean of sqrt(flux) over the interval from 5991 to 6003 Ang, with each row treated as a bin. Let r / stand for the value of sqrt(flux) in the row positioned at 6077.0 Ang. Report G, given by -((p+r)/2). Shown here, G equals -0.745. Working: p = 0.745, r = 0.74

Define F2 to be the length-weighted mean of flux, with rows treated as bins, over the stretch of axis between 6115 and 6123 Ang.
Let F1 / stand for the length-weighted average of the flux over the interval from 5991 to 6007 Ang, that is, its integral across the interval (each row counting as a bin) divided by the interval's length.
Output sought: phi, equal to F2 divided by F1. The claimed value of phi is 1.10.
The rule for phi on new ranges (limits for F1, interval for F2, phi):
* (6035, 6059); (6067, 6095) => 0.97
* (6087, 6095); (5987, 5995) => 0.92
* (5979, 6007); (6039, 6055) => 1.05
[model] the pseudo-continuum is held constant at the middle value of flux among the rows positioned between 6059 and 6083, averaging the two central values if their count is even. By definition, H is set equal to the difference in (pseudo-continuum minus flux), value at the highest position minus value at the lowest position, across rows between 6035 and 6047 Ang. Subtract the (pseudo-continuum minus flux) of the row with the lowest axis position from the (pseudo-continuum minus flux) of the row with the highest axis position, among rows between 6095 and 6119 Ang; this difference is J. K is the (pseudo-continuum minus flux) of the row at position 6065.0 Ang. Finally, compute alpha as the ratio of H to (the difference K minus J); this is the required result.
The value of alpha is -2.2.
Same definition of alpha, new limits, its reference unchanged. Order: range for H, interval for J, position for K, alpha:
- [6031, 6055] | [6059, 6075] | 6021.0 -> -0.2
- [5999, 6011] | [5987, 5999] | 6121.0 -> 0.2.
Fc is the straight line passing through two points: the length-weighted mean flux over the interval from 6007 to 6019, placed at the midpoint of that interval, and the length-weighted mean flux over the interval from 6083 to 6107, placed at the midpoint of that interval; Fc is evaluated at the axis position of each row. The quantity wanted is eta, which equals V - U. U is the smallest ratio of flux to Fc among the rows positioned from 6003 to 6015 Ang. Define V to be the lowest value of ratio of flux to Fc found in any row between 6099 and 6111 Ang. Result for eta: -0.055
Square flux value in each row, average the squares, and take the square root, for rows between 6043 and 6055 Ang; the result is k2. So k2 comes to 0.615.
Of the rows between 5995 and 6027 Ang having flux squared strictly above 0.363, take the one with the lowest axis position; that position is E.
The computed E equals 6005.0 Ang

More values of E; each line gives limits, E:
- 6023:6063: 6025.0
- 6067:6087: 6069.0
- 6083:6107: 6089.0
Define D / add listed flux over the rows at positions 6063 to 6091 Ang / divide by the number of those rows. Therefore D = 0.601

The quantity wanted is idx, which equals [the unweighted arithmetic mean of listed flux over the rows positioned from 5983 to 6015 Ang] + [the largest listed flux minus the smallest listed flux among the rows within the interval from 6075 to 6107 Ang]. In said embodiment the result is 0.659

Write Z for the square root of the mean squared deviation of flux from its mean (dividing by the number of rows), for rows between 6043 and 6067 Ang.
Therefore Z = 0.011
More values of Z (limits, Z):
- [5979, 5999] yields 0.032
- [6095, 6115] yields 0.019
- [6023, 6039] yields 0.011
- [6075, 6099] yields 0.023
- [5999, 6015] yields 0.015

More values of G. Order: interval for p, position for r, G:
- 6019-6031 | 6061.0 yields -0.791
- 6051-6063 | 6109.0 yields -0.775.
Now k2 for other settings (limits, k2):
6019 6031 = 0.616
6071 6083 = 0.575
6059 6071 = 0.632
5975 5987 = 0.607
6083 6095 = 0.609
